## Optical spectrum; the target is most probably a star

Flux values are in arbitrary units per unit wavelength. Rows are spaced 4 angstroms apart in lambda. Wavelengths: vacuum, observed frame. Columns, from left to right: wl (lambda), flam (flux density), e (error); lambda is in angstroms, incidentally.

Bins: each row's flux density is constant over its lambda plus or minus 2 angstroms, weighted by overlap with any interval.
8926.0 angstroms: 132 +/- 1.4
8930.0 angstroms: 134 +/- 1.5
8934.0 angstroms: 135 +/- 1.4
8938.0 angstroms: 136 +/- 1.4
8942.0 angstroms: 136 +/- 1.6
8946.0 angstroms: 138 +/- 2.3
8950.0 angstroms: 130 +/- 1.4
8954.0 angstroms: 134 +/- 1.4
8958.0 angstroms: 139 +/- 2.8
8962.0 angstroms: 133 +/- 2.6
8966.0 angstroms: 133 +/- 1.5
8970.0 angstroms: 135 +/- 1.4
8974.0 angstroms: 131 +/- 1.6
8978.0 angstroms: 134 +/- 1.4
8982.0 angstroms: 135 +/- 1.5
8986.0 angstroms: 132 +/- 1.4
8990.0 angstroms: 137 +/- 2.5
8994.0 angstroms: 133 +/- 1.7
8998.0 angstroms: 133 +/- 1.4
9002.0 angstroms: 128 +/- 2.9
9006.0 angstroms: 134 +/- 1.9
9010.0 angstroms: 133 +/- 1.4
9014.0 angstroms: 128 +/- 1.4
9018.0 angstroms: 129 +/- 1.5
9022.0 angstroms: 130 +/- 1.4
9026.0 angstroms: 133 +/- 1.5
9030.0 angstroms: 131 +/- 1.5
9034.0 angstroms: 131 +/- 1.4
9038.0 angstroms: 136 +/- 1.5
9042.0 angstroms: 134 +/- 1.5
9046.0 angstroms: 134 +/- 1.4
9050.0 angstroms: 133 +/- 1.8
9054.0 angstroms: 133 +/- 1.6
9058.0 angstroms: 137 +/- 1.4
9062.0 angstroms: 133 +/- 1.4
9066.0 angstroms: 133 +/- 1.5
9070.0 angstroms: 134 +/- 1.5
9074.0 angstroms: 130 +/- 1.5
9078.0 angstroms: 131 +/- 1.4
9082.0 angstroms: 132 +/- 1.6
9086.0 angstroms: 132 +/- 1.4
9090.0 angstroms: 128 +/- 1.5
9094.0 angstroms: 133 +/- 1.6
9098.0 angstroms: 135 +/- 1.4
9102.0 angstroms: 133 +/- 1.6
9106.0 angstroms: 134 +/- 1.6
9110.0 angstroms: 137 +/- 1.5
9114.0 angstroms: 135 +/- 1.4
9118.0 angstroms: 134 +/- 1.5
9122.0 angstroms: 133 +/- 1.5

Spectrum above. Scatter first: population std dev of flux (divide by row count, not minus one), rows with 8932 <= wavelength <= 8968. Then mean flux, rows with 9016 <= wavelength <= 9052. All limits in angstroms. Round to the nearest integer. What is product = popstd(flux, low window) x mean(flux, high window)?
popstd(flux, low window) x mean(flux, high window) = 344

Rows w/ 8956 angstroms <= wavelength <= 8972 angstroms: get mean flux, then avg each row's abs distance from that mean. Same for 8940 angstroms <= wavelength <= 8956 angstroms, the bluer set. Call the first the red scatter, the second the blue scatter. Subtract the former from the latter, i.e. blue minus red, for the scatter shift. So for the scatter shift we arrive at 0.50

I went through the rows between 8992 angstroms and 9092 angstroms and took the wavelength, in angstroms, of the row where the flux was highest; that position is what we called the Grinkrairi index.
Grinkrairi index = 9058.0 angstroms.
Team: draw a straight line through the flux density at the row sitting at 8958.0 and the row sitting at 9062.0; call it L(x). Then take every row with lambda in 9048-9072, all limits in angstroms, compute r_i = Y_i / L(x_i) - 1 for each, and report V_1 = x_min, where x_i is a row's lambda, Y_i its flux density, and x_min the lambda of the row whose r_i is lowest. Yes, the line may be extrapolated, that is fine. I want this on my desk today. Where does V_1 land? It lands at 9050.0 angstroms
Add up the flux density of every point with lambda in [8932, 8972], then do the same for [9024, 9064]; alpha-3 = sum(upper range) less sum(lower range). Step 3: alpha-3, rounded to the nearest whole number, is -14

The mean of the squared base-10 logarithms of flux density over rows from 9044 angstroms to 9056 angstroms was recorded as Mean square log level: 4.52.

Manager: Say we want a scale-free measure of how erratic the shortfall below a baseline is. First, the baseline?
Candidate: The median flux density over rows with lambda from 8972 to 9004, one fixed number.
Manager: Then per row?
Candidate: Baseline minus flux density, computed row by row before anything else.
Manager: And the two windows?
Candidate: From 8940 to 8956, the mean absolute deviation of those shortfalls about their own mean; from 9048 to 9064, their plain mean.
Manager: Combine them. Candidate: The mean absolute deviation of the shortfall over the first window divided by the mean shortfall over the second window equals -2.5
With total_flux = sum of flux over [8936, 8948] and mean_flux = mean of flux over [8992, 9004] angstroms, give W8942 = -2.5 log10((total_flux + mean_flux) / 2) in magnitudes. -6.08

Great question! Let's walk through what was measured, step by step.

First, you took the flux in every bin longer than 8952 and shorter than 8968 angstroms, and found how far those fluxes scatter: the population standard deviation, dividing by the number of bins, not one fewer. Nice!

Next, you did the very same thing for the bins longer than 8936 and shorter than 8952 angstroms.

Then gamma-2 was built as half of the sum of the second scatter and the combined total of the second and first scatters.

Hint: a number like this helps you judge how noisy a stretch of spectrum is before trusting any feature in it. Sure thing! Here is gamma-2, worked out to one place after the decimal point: 4.2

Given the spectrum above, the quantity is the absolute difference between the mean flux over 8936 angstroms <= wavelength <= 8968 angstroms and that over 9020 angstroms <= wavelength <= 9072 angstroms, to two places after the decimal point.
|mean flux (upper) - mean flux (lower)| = 1.64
